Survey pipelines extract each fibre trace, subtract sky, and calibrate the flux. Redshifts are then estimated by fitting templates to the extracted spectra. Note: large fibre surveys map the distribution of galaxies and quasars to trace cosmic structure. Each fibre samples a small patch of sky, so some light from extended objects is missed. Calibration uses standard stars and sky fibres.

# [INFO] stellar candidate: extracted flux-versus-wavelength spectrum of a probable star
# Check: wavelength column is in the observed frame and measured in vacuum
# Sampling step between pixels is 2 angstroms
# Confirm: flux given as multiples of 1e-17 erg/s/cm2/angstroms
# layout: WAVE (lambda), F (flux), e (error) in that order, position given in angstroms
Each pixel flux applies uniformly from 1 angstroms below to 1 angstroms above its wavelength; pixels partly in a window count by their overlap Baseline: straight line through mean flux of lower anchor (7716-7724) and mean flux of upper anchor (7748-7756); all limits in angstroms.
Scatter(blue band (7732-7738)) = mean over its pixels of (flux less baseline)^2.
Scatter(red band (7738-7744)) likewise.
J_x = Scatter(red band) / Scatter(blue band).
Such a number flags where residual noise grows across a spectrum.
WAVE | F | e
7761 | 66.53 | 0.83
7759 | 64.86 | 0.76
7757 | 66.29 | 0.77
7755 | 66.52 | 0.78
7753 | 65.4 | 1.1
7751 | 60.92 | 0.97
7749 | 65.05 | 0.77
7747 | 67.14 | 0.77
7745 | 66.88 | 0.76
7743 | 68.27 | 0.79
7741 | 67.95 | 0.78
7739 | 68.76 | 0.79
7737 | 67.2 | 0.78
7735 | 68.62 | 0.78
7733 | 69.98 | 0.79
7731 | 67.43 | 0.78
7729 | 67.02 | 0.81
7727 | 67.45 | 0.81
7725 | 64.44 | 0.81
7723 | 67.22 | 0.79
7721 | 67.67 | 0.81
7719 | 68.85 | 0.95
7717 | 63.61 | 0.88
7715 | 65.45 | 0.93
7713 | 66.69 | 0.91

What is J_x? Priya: 1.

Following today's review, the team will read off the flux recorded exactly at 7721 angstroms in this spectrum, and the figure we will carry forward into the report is 67.67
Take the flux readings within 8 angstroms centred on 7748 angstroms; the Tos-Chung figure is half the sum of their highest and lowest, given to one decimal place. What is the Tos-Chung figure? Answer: 64.0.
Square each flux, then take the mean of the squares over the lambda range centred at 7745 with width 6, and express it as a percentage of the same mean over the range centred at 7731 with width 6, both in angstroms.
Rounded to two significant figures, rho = 98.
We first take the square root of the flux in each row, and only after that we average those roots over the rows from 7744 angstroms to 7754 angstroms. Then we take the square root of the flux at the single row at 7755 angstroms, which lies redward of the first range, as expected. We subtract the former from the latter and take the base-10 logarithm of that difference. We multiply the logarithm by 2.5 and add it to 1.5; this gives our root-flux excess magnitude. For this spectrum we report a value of -1.11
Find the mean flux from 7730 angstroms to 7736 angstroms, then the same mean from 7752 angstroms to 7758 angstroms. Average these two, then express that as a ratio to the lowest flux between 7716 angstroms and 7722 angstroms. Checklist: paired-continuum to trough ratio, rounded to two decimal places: 1.06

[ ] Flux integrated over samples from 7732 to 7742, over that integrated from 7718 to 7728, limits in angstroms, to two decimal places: 1.02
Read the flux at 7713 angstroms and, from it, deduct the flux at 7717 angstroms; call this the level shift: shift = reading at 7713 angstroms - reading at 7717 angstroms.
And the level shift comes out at 3.1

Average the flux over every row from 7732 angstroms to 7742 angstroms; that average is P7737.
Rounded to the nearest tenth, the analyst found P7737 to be 68.5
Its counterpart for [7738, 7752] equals 66.4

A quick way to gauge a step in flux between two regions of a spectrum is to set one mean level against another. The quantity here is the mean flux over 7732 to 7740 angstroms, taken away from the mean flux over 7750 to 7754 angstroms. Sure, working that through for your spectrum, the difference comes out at -5.5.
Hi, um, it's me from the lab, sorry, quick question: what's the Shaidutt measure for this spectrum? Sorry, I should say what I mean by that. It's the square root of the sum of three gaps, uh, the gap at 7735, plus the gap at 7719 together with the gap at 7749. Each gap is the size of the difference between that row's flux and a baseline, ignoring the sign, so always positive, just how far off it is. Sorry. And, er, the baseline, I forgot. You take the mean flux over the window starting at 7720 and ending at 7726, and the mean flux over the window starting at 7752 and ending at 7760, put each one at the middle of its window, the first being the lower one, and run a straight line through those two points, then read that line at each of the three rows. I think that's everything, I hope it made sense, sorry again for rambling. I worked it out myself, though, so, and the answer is 2.37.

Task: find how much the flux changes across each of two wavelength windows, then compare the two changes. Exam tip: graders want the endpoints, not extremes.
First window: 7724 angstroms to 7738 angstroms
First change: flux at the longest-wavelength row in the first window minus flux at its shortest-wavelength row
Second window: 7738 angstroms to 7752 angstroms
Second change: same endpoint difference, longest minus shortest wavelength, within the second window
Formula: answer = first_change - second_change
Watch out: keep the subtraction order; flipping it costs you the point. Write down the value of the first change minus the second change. 10.6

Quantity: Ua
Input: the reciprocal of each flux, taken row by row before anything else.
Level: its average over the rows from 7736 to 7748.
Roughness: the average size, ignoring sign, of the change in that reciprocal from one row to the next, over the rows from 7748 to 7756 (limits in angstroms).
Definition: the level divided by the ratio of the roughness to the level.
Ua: 0.27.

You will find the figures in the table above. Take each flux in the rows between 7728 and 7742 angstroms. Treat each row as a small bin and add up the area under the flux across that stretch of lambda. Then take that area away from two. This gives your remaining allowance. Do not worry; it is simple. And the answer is -952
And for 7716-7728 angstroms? -796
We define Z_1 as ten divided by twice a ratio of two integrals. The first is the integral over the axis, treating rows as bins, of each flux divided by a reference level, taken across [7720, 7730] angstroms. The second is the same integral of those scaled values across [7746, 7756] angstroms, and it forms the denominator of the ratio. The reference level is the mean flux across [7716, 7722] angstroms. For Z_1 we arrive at 4.87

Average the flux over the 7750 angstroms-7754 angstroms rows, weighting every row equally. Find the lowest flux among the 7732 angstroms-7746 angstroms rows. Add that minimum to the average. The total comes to 130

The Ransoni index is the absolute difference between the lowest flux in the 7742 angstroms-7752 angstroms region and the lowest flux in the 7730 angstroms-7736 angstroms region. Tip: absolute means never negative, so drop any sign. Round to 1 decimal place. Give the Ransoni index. 6.5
